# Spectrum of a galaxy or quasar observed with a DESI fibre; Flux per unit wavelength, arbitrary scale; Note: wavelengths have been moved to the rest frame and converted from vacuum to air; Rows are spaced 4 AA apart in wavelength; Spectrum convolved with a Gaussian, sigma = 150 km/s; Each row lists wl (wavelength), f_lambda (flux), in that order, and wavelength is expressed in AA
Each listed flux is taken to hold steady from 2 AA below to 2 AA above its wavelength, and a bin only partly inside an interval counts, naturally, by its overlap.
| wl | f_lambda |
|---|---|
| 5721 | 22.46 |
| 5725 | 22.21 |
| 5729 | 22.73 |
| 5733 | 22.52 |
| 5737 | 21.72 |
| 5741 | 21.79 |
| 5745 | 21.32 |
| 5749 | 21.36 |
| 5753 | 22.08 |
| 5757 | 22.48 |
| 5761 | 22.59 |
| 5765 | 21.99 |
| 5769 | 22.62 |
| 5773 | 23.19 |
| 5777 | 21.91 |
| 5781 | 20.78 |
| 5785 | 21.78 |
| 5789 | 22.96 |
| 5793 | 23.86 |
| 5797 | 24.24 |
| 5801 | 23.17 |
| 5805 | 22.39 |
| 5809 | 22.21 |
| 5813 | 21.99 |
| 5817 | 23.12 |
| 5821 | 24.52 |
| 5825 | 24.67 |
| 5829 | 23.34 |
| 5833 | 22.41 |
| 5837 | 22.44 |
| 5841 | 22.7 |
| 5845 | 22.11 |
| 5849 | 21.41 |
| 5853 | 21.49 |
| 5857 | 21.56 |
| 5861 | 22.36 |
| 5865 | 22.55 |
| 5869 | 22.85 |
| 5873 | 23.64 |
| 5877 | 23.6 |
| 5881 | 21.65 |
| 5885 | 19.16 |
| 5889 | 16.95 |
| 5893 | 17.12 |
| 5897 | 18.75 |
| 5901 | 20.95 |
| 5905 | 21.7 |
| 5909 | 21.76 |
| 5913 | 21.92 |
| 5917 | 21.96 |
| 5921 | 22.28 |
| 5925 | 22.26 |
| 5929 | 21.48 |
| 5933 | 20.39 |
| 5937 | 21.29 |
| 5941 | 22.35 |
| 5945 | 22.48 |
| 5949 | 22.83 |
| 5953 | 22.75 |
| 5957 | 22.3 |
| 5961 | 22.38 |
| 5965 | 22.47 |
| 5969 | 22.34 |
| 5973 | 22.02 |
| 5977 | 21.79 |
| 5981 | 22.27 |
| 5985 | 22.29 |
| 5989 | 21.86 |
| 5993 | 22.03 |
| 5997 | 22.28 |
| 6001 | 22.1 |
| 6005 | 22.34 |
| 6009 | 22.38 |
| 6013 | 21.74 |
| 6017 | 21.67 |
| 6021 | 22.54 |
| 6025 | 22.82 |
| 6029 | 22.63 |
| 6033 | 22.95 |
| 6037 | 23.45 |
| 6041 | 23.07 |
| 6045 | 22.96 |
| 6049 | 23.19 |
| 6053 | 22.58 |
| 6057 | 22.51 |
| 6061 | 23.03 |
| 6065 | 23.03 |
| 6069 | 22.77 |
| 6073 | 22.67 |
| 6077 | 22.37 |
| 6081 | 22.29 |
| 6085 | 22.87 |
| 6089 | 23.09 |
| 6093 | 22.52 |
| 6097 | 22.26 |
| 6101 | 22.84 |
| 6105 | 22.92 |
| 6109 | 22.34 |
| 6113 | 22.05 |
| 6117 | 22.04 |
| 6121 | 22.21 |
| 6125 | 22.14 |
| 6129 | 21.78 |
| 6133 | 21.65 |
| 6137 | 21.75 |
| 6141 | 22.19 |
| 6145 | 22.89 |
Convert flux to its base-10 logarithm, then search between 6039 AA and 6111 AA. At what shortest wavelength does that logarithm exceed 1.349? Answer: 6041 AA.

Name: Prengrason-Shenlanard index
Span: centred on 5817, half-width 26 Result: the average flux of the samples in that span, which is 23.2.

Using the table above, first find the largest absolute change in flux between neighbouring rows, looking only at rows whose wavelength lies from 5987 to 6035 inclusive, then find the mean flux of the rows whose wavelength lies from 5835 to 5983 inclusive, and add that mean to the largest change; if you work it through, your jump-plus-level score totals 22.6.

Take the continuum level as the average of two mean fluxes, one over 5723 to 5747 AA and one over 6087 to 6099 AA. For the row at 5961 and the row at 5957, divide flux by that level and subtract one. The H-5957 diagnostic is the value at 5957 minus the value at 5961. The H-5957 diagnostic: 0.00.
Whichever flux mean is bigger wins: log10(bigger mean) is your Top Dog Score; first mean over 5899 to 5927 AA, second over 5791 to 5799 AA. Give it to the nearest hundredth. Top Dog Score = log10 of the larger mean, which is 1.38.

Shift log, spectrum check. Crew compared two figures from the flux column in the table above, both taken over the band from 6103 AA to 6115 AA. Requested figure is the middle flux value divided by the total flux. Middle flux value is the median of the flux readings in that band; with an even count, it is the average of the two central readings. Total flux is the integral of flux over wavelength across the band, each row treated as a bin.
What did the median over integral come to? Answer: 0.0830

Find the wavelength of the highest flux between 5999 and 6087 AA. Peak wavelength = 6037 AA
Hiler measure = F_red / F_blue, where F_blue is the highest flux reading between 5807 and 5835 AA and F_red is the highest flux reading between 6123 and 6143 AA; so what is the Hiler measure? 0.90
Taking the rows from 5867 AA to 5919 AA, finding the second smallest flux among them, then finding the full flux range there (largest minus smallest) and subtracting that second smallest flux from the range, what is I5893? -10.4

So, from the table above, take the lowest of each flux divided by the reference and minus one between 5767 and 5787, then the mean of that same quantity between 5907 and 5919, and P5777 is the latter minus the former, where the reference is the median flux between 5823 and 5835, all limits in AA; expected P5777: 0.047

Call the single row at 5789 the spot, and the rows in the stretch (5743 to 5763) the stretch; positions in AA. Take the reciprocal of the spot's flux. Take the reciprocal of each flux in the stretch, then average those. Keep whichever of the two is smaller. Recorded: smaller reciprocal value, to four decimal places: 0.0436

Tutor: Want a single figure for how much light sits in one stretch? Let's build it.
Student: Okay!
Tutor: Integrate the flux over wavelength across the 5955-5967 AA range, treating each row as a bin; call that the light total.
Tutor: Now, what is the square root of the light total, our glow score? 16.39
